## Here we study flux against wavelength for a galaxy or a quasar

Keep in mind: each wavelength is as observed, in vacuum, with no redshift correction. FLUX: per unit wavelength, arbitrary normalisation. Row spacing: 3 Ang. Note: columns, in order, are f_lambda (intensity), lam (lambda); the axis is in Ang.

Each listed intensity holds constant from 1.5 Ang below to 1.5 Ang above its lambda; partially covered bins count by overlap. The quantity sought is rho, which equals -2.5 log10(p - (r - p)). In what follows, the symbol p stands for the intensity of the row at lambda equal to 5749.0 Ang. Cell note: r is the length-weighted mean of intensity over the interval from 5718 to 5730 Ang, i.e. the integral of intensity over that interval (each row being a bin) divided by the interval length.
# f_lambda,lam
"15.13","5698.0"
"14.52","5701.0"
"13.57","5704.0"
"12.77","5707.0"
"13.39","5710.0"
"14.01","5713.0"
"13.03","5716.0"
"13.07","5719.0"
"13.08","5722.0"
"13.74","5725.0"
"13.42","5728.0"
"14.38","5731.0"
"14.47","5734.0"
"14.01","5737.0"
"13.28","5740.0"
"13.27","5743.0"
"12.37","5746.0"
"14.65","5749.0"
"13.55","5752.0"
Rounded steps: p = 14.65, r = 13.4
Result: -3.00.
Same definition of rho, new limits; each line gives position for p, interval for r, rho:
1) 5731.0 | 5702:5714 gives -2.96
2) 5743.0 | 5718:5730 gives -2.80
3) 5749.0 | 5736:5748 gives -3.01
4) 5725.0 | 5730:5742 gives -2.83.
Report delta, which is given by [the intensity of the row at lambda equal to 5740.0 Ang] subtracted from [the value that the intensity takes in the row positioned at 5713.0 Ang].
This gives 0.73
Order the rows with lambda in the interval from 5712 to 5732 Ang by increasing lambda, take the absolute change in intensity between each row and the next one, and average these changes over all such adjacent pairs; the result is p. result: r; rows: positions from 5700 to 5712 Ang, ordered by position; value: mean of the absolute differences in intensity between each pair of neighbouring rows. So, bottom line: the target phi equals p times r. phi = 0.39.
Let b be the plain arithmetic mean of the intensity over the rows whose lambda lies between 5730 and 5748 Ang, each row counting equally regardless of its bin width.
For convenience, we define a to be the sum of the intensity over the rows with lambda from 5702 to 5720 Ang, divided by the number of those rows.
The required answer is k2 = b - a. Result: 0.32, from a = 13.3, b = 13.6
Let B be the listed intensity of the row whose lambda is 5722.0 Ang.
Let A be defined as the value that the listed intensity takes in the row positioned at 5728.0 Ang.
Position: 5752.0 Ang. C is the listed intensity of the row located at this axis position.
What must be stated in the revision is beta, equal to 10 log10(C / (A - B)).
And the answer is 16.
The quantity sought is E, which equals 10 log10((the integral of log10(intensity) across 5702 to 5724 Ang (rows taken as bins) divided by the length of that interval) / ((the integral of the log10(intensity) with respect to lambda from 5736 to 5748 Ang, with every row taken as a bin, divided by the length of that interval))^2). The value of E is -0.49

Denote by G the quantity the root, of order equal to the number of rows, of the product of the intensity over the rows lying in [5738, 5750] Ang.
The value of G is 13.37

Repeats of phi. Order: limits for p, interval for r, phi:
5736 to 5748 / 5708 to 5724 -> 0.23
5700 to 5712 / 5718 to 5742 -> 0.36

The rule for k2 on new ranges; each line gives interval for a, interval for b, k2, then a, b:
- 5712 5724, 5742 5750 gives 0.13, 13.3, 13.4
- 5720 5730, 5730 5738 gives 0.87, 13.4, 14.3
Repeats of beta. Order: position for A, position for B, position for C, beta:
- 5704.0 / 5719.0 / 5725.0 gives 14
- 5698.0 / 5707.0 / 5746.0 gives 7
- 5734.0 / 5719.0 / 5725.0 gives 10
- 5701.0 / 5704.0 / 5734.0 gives 12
